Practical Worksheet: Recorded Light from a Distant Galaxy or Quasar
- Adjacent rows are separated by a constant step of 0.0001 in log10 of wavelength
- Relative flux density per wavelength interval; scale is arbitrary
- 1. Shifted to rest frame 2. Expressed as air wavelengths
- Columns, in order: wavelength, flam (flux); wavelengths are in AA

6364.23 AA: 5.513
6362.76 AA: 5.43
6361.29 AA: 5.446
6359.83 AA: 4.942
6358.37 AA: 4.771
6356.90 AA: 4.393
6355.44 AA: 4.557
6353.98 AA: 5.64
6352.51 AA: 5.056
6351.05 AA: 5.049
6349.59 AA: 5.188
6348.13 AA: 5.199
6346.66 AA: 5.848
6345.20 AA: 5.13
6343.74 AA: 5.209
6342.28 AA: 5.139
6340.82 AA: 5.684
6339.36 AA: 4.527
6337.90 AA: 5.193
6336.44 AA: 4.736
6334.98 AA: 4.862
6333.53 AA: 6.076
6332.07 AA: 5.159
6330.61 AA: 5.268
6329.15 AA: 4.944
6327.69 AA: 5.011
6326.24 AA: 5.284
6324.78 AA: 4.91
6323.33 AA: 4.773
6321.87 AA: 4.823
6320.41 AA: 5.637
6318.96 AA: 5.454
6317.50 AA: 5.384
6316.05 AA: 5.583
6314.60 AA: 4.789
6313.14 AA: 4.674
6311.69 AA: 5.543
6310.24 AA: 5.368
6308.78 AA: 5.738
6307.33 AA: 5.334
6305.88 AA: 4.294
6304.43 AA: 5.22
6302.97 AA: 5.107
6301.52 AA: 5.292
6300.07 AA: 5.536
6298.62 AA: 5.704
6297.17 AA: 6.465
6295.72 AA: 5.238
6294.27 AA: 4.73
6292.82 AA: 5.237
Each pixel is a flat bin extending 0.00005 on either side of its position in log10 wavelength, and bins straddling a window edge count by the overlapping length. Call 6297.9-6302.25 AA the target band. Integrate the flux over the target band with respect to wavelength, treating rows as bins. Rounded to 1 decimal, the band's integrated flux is 24.0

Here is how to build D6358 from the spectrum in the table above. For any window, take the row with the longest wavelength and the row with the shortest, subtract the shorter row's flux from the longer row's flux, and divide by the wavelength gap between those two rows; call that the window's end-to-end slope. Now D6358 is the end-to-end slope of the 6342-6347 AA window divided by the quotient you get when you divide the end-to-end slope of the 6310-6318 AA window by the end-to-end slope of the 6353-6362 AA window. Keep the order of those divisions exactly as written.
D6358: -1.95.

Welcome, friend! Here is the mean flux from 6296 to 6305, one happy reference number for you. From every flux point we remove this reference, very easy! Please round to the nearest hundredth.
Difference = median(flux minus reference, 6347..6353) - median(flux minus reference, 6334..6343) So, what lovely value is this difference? 0.12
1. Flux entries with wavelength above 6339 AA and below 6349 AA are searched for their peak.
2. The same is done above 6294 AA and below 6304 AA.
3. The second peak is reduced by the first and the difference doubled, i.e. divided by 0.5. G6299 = 1.2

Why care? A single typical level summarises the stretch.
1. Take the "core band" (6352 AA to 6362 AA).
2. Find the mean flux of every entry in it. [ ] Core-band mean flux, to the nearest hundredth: 4.97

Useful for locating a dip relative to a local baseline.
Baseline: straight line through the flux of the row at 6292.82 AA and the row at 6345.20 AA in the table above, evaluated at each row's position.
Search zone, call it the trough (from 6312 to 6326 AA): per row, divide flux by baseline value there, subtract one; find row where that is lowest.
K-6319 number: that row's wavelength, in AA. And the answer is 6313.14 AA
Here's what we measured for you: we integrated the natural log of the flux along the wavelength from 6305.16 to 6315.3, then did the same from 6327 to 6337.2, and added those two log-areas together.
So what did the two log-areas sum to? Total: 33.2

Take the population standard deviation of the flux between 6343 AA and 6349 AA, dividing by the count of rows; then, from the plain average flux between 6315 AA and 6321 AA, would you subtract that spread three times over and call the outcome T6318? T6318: 4.6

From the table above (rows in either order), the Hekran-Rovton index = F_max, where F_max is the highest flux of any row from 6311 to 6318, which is 5.583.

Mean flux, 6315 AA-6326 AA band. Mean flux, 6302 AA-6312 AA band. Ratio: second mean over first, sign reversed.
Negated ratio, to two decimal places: -1.00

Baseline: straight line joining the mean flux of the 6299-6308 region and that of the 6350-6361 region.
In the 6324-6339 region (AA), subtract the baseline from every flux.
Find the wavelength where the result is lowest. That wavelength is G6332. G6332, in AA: 6336.44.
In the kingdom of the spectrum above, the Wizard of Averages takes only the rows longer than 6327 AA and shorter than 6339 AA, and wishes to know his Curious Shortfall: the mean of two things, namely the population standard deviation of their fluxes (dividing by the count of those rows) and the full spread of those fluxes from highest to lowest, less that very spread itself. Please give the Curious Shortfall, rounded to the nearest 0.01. -0.48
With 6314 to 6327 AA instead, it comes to -0.26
